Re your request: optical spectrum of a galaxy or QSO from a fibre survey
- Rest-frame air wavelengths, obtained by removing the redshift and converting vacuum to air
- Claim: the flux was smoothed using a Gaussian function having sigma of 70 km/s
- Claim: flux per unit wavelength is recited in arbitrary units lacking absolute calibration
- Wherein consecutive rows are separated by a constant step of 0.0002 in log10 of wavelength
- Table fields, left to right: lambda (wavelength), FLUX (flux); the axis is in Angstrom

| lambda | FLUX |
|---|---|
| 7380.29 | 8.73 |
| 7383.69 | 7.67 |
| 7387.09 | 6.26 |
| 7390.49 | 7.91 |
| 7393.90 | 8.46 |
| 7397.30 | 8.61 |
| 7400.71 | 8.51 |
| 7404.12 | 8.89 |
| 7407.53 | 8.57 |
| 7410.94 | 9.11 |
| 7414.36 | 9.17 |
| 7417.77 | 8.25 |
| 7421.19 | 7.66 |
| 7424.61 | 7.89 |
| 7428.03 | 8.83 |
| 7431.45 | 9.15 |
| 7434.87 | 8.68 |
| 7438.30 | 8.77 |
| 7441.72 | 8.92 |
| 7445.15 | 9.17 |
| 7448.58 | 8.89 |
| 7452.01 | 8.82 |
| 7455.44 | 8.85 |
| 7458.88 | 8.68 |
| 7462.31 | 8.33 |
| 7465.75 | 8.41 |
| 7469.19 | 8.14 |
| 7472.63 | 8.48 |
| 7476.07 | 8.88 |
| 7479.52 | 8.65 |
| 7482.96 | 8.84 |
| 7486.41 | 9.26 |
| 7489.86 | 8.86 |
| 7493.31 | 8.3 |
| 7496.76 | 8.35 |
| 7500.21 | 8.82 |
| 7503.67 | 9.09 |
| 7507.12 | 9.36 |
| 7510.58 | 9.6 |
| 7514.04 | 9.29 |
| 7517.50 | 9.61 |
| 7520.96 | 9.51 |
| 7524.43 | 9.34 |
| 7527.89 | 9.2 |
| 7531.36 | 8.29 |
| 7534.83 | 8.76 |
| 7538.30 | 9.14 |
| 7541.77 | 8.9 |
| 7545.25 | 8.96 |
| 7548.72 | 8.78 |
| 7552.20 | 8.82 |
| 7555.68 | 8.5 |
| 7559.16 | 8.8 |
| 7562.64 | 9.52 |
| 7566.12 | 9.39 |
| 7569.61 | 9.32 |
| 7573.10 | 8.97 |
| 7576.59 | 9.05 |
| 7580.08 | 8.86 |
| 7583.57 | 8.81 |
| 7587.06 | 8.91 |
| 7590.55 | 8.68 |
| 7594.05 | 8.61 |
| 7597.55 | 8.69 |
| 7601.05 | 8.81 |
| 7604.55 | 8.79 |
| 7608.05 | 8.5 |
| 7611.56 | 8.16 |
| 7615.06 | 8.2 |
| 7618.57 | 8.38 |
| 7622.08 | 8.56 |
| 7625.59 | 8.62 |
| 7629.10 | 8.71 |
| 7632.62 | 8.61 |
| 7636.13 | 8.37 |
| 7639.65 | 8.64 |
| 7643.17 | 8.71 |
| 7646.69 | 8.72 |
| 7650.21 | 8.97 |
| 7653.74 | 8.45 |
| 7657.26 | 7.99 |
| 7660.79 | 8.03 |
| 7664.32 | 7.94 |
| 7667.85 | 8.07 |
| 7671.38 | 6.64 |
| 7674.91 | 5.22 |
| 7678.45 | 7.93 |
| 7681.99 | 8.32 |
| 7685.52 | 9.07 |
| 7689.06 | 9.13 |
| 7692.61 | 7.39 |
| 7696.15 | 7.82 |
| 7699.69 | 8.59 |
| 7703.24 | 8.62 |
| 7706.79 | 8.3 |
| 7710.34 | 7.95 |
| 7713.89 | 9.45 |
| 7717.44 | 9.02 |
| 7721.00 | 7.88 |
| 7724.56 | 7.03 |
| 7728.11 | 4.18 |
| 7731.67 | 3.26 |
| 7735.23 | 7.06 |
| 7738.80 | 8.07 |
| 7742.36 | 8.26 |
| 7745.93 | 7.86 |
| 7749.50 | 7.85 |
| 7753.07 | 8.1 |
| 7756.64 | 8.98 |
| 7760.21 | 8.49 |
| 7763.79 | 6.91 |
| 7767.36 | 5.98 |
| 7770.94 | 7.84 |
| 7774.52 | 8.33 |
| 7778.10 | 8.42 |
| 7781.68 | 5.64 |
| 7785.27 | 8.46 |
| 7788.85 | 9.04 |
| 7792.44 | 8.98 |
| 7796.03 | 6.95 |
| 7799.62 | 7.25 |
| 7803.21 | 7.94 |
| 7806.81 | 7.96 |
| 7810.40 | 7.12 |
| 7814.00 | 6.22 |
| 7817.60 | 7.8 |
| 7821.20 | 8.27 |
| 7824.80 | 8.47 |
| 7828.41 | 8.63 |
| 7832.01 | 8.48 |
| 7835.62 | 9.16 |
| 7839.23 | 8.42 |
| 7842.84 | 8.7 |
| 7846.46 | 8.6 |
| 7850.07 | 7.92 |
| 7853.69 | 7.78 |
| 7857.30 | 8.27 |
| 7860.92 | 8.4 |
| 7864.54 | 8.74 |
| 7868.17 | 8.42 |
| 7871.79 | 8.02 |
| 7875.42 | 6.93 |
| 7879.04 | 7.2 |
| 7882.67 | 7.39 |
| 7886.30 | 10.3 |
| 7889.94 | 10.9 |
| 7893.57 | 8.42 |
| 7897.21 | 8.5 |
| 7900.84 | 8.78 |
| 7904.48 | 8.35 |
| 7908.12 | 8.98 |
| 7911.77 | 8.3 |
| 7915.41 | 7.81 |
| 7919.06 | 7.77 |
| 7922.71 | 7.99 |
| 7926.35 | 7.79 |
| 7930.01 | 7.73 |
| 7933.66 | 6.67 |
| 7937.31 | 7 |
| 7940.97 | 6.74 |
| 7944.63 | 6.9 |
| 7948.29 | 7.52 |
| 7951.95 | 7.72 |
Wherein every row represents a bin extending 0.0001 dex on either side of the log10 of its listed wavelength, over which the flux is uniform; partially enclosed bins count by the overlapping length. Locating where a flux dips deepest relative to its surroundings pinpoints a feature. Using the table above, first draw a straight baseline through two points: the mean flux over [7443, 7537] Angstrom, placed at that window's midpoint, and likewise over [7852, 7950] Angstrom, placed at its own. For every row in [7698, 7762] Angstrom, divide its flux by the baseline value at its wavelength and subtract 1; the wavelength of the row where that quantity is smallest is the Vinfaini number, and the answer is 7731.67 Angstrom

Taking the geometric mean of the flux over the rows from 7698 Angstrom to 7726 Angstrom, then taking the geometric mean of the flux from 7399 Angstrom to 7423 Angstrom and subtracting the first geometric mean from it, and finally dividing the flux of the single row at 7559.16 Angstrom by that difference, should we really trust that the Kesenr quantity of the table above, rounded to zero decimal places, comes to 35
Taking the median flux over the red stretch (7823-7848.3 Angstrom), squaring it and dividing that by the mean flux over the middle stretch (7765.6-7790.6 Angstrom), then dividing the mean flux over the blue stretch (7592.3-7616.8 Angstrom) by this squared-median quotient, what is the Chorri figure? 0.89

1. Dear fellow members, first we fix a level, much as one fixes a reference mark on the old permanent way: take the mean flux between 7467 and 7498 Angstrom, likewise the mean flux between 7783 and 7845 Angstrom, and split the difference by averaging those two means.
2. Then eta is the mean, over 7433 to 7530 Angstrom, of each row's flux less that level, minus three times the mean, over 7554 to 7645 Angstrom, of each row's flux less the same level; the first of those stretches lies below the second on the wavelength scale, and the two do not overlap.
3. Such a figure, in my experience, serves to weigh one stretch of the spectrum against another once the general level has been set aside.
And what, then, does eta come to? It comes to -0.6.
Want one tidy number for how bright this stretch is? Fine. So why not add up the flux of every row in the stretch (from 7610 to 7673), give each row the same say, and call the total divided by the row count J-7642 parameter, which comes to 8.32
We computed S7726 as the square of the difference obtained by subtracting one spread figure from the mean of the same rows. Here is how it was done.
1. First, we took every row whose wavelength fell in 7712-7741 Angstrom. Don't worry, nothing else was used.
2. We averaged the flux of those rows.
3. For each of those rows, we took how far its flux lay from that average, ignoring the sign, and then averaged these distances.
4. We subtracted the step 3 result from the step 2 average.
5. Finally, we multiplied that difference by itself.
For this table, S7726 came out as 29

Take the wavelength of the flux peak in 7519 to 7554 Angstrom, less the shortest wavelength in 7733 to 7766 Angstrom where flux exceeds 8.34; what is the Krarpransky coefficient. -235.7 Angstrom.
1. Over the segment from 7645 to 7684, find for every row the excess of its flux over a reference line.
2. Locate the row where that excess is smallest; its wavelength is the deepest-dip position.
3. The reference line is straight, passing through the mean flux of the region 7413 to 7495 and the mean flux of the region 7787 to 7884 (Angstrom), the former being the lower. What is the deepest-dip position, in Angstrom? 7674.91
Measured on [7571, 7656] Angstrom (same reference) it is 7611.56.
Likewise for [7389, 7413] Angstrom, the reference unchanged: 7390.49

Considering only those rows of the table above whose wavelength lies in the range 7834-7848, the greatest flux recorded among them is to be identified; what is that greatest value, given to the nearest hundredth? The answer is 9.16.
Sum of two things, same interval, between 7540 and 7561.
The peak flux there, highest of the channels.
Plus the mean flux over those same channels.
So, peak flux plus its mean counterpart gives 17.8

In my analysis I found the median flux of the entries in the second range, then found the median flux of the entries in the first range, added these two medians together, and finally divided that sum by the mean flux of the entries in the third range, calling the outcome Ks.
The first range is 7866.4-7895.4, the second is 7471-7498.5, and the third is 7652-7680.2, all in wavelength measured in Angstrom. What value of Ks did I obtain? 2.25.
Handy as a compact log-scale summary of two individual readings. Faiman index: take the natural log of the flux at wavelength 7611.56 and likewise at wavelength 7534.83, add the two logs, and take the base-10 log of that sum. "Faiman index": 0.630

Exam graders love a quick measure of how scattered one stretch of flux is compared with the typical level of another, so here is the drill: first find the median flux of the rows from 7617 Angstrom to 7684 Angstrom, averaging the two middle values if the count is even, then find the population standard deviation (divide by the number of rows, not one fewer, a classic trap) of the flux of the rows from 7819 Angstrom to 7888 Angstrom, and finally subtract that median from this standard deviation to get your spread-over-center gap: -7.7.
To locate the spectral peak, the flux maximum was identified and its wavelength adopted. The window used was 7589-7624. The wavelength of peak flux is 7601.05 Angstrom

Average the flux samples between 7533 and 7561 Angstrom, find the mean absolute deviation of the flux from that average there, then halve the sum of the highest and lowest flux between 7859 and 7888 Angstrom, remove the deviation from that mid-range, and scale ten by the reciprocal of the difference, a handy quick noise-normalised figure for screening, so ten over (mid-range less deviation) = 1.18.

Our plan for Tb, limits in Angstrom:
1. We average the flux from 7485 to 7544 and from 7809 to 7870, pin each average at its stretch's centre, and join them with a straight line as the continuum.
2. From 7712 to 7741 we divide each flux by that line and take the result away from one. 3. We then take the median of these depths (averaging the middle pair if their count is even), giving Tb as 0.120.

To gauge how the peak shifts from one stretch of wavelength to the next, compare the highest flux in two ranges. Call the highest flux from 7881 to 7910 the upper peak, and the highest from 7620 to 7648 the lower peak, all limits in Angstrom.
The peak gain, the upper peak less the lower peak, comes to 2.2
